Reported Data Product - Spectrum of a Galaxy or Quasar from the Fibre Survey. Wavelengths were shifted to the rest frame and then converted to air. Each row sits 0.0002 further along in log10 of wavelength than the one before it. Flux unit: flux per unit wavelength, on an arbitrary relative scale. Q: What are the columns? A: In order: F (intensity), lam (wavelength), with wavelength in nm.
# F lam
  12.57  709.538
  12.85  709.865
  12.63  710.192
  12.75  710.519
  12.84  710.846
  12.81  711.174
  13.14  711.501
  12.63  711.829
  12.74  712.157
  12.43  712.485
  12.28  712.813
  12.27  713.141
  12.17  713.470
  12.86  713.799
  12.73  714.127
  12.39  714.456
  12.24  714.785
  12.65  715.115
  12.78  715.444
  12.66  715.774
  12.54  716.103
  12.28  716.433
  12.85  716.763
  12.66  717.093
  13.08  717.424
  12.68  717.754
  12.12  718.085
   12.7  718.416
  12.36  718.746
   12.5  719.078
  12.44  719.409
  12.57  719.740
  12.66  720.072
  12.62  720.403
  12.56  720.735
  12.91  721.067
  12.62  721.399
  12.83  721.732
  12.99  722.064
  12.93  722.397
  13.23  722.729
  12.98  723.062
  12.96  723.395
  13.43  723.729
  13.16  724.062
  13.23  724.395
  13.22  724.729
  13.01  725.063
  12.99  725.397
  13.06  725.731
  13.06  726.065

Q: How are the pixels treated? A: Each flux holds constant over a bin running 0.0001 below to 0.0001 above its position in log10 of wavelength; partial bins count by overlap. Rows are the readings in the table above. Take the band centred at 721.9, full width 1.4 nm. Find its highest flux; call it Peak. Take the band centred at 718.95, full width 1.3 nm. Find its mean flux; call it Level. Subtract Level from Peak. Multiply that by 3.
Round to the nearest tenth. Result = 1.5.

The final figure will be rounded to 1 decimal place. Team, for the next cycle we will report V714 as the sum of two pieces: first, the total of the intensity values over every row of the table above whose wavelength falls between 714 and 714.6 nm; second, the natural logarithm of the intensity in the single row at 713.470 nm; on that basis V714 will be 27.6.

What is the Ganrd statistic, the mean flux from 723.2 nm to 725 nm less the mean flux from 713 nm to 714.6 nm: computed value 0.7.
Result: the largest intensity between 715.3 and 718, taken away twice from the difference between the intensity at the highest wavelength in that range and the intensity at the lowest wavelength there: -26.3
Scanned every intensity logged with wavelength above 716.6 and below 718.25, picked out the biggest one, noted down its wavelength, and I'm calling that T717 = 717.424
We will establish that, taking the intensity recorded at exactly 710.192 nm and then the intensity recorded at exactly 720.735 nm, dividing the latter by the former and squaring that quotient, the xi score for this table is 0.99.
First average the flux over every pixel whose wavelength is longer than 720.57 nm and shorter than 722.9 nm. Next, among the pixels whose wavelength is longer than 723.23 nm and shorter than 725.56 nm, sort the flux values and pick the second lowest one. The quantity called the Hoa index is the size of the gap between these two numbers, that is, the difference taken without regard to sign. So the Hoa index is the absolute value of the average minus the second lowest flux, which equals 0.12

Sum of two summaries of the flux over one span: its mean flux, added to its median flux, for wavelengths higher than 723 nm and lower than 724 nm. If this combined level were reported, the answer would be 26.1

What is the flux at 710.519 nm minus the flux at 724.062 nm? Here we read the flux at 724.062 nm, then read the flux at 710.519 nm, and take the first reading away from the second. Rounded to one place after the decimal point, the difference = -0.4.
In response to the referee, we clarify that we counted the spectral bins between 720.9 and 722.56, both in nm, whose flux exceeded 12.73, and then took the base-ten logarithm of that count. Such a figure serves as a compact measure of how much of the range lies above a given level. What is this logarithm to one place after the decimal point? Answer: 0.6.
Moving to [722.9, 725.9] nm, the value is 1.0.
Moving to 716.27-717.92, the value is 0.3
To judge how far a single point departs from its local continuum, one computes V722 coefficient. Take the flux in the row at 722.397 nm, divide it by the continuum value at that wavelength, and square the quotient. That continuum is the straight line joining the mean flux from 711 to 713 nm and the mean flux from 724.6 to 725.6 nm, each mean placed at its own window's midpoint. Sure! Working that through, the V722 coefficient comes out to 0.99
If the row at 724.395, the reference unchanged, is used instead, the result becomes 1.03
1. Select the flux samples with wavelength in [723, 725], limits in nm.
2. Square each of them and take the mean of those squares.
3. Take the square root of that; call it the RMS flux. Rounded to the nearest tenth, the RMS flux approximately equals 13.2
